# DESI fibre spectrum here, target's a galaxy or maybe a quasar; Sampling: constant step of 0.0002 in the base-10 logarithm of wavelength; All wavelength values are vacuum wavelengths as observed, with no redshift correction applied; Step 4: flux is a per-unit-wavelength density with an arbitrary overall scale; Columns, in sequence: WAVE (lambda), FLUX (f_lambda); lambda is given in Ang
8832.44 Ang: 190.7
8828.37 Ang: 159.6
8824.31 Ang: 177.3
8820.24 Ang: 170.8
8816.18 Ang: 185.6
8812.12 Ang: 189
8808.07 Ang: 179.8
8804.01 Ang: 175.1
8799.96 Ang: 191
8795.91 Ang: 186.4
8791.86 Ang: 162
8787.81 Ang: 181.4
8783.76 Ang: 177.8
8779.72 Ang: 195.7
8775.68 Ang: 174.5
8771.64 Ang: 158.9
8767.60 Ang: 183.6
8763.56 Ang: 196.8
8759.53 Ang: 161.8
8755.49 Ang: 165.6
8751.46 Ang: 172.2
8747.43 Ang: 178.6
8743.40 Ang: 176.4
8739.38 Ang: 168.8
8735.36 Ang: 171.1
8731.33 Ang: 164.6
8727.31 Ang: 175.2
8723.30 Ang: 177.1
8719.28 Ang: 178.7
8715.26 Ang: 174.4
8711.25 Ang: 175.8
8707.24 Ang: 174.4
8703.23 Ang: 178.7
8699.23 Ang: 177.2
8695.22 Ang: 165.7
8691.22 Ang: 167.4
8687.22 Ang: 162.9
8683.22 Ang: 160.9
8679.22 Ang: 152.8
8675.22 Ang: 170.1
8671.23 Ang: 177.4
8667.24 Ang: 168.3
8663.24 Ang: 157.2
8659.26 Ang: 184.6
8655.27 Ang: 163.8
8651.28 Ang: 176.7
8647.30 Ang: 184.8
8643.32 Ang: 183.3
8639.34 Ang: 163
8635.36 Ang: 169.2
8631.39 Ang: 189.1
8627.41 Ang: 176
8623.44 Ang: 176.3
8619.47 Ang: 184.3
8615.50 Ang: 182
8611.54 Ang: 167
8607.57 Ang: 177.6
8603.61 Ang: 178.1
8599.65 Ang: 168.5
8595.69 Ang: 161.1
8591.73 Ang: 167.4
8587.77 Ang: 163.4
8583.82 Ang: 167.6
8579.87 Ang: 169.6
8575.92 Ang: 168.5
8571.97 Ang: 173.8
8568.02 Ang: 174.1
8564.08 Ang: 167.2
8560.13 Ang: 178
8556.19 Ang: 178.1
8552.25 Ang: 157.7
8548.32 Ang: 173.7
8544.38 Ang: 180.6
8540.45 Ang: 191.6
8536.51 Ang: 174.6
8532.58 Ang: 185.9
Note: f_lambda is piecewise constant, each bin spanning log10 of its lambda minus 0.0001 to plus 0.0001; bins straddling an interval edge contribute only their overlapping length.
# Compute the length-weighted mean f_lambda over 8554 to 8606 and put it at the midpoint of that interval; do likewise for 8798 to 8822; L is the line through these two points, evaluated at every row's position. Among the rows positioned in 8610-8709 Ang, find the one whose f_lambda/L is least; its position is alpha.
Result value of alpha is 8679.22 Ang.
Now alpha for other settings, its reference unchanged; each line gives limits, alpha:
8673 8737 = 8679.22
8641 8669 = 8663.24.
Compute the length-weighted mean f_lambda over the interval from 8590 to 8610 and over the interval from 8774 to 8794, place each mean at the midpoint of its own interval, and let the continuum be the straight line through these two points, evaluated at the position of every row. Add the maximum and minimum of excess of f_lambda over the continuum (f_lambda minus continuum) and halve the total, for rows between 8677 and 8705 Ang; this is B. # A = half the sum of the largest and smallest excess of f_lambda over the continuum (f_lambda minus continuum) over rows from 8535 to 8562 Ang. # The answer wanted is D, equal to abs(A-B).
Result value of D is 15.1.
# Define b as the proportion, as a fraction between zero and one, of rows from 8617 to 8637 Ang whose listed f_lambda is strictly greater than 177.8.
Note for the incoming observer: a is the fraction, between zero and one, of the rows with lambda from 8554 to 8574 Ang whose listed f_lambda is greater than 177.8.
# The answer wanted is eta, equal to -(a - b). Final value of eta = 0.00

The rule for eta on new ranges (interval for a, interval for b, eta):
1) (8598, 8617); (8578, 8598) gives -0.40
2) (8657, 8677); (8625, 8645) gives 0.20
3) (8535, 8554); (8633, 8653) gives 0.00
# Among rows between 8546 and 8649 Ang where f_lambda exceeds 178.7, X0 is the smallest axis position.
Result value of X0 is 8615.50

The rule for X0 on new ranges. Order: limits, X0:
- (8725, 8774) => 8763.56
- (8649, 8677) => 8659.26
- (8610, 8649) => 8615.50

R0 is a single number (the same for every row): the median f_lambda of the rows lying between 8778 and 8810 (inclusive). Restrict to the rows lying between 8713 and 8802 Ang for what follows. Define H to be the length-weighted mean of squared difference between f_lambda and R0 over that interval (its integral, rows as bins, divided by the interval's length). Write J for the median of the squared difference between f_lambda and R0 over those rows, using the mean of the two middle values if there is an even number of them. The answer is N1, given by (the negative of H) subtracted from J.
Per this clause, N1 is 179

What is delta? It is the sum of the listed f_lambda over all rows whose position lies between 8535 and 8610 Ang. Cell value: 3271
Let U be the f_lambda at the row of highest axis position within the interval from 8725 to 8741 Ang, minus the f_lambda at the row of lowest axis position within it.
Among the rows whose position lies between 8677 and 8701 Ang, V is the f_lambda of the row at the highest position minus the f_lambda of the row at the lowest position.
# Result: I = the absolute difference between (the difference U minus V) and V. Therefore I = 55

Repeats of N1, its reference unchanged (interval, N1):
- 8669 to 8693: 538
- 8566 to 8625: 239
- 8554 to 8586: 178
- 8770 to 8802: 223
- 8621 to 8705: 281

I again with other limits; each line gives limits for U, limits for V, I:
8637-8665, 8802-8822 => 3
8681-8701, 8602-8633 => 6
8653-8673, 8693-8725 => 9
